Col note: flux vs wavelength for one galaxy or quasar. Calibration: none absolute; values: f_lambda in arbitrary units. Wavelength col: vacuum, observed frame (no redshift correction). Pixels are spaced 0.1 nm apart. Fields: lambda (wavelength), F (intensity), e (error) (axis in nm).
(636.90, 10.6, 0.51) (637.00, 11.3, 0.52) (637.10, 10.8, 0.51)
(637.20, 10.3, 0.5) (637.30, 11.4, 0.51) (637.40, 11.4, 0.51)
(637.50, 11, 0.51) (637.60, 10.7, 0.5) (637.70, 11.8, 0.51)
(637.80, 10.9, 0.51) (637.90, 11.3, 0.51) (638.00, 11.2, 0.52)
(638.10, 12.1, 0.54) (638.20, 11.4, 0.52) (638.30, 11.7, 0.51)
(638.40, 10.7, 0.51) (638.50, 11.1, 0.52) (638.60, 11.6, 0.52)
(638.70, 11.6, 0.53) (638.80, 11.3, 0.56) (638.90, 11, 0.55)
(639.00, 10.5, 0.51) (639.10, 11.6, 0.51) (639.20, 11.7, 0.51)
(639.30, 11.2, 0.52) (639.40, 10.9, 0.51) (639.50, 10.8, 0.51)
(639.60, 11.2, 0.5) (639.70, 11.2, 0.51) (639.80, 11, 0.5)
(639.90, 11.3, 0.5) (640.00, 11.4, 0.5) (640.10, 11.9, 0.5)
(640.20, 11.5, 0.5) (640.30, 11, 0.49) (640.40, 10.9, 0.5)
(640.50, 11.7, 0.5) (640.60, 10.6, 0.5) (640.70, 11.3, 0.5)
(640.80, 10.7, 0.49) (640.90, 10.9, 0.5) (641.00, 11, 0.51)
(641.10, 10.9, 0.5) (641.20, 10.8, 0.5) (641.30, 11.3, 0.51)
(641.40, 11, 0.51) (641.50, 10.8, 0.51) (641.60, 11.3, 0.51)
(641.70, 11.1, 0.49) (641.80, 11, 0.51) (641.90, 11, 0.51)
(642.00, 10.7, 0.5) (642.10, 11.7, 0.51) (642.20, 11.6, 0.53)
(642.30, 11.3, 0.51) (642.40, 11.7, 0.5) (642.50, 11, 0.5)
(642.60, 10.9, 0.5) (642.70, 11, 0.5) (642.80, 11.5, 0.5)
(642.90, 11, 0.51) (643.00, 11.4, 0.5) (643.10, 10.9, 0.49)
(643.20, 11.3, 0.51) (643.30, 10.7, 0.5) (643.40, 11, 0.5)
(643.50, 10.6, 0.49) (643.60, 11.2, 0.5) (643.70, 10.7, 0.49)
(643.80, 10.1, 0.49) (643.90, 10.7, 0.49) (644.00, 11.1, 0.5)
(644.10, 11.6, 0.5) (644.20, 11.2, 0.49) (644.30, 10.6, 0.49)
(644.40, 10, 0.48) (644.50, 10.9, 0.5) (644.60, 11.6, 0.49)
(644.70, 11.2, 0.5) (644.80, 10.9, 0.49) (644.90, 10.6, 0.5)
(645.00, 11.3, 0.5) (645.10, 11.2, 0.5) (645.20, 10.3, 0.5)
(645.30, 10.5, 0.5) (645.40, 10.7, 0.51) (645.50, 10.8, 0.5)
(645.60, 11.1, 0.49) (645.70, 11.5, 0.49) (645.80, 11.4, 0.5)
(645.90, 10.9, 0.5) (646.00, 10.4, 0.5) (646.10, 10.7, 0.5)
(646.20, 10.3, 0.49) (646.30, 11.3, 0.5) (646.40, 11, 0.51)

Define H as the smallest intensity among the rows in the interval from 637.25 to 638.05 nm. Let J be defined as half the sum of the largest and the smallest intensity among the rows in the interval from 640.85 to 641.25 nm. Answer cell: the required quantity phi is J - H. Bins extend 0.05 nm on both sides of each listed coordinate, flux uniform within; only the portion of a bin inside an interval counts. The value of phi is 0.2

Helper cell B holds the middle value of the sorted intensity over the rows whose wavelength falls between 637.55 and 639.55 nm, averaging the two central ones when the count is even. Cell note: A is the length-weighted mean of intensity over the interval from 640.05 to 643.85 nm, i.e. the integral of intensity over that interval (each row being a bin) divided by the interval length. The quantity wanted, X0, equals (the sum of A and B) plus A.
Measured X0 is 33.4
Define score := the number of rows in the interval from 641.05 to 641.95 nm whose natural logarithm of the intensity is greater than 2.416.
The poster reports 2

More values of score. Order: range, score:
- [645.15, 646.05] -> 2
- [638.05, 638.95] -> 6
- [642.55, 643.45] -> 3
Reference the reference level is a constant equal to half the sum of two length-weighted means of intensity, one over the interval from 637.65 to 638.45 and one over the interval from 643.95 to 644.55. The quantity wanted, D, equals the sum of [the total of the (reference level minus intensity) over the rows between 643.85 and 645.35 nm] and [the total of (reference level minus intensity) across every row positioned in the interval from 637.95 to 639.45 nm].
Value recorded 1.0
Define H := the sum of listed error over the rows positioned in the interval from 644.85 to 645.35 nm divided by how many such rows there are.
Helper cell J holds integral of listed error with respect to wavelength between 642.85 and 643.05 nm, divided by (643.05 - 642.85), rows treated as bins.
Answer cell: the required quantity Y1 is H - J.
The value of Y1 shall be -0.005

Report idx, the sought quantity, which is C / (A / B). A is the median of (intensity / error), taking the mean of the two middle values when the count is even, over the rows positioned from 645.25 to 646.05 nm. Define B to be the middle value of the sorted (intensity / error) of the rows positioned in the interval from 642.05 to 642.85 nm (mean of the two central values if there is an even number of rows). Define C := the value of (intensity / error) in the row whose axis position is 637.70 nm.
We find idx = 23.5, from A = 21.7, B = 22.1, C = 23.1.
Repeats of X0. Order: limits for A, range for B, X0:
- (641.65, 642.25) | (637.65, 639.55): 33.7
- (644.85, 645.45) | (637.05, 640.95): 32.7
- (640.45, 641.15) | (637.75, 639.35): 33.3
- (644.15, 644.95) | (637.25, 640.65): 33.0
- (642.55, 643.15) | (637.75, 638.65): 33.5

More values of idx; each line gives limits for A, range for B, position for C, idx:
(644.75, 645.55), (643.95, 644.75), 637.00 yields 22.6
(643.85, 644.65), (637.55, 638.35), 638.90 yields 20.0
